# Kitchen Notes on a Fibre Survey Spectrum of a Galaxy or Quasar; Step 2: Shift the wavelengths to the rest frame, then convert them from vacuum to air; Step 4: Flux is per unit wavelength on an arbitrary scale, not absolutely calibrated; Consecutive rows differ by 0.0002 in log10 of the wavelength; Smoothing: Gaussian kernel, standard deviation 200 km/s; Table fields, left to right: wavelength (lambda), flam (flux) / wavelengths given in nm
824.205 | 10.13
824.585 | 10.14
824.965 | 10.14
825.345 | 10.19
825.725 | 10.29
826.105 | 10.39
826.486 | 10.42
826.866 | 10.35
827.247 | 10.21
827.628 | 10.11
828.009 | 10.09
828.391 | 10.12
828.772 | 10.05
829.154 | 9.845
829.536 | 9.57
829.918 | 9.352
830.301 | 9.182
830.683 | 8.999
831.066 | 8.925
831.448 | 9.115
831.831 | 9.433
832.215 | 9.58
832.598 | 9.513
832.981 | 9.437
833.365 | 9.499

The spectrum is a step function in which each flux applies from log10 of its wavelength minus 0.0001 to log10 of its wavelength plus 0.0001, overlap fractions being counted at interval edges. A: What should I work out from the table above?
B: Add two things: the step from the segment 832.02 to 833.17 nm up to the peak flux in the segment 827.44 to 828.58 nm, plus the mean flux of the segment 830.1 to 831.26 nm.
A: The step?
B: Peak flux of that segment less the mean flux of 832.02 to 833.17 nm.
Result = 9.65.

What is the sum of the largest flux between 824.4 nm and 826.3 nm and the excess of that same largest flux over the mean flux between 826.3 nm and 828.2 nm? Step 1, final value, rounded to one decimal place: 10.5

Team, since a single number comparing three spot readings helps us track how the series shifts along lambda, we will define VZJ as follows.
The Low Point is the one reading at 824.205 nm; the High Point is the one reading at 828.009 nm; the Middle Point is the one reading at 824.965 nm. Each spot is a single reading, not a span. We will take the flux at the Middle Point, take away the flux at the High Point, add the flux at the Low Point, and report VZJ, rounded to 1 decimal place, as 10.2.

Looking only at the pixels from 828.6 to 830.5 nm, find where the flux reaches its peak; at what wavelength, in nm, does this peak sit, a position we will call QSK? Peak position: 828.772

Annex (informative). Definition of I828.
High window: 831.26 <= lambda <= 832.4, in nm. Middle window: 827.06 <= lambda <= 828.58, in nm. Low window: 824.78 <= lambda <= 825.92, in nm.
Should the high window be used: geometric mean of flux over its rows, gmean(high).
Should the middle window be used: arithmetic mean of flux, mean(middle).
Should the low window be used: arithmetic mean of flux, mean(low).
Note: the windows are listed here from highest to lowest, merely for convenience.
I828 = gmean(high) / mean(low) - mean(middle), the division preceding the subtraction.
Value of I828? -9.2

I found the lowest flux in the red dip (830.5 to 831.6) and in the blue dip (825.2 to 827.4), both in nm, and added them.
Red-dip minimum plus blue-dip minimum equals 19.1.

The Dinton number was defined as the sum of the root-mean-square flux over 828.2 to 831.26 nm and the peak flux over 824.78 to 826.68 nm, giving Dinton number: 19.9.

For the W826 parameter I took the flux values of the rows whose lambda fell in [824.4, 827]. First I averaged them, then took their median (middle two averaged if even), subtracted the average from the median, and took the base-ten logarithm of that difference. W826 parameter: -1.8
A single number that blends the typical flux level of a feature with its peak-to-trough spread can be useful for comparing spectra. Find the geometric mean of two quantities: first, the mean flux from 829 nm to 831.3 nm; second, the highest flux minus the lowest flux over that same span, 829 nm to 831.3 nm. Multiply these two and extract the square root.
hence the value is 2.9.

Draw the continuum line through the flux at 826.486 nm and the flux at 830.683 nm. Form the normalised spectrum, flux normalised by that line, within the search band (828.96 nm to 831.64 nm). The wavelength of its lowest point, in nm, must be 830.683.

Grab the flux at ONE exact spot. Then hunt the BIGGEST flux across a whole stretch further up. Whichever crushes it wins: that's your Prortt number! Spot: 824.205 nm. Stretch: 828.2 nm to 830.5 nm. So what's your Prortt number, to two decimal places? 10.13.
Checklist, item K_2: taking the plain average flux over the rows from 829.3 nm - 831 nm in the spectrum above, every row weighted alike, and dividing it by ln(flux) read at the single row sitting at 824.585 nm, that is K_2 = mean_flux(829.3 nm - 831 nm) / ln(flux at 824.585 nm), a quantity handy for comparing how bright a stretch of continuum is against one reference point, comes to 4.00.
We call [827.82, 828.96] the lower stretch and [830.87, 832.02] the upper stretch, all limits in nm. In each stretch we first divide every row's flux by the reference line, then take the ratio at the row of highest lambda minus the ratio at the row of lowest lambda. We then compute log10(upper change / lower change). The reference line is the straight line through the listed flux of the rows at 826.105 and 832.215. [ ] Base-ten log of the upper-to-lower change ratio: 1.0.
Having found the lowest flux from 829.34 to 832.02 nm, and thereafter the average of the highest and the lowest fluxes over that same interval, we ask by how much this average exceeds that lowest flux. 0.32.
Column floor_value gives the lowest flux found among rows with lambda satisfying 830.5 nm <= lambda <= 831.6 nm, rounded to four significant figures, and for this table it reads 8.925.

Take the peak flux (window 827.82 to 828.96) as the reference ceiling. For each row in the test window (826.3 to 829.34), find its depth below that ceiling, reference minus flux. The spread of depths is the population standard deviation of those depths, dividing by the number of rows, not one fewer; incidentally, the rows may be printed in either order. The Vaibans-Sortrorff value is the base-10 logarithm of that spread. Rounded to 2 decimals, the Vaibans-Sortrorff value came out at -0.77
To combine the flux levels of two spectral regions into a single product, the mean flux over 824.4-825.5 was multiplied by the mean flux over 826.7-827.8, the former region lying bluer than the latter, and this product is 104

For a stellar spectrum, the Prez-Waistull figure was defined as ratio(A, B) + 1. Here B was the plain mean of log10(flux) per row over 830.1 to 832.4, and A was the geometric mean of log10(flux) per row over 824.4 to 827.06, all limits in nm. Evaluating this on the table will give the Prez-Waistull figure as 2.05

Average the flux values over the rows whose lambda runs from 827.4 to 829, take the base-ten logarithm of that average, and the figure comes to 1.00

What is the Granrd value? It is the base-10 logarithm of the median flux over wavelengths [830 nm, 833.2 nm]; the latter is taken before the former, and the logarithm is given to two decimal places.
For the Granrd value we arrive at 0.97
